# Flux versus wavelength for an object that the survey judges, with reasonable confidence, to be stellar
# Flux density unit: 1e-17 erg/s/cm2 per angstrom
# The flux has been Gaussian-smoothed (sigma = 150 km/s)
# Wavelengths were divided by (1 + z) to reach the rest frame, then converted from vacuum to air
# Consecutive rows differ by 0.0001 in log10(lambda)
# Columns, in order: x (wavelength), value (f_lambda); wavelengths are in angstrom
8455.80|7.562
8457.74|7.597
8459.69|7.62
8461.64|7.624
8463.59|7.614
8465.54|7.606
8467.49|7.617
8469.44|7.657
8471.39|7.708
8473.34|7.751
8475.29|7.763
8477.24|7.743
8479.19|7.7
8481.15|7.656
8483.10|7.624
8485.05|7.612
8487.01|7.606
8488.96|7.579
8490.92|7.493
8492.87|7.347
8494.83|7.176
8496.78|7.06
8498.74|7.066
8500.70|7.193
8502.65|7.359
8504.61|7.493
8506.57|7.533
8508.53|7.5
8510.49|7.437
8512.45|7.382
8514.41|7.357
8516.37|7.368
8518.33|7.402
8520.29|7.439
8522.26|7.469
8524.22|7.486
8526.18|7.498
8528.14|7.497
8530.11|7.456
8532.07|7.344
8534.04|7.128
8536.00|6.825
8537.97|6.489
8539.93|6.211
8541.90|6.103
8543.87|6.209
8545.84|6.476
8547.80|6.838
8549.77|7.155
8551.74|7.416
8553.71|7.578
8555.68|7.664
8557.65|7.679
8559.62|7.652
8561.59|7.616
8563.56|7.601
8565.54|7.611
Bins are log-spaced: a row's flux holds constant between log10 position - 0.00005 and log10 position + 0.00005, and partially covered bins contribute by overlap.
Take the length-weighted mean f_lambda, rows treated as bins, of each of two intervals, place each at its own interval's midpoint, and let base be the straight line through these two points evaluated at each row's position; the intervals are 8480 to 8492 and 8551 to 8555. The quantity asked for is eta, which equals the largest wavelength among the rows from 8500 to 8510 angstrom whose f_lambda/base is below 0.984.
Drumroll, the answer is 8502.65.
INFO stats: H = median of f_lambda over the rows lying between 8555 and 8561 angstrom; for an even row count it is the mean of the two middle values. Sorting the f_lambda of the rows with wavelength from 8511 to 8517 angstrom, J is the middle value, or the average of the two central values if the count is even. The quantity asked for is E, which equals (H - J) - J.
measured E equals -7.1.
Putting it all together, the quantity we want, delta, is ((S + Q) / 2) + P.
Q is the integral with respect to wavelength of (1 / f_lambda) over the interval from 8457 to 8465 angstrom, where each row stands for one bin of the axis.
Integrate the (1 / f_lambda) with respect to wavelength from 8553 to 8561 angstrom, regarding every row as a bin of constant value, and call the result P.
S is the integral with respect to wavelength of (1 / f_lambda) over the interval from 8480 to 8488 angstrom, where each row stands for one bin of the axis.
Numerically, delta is 2.10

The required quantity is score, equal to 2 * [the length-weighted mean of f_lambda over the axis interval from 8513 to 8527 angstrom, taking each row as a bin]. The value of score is 14.9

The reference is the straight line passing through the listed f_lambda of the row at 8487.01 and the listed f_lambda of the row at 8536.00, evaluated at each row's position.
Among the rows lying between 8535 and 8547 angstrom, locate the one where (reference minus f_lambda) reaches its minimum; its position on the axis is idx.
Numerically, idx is 8536.00 angstrom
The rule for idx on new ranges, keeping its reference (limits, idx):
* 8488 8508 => 8506.57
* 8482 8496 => 8488.96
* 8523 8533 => 8528.14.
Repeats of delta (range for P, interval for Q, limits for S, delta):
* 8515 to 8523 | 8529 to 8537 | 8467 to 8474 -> 2.09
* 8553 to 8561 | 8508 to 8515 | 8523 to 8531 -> 2.05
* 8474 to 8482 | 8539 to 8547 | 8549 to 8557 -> 2.21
